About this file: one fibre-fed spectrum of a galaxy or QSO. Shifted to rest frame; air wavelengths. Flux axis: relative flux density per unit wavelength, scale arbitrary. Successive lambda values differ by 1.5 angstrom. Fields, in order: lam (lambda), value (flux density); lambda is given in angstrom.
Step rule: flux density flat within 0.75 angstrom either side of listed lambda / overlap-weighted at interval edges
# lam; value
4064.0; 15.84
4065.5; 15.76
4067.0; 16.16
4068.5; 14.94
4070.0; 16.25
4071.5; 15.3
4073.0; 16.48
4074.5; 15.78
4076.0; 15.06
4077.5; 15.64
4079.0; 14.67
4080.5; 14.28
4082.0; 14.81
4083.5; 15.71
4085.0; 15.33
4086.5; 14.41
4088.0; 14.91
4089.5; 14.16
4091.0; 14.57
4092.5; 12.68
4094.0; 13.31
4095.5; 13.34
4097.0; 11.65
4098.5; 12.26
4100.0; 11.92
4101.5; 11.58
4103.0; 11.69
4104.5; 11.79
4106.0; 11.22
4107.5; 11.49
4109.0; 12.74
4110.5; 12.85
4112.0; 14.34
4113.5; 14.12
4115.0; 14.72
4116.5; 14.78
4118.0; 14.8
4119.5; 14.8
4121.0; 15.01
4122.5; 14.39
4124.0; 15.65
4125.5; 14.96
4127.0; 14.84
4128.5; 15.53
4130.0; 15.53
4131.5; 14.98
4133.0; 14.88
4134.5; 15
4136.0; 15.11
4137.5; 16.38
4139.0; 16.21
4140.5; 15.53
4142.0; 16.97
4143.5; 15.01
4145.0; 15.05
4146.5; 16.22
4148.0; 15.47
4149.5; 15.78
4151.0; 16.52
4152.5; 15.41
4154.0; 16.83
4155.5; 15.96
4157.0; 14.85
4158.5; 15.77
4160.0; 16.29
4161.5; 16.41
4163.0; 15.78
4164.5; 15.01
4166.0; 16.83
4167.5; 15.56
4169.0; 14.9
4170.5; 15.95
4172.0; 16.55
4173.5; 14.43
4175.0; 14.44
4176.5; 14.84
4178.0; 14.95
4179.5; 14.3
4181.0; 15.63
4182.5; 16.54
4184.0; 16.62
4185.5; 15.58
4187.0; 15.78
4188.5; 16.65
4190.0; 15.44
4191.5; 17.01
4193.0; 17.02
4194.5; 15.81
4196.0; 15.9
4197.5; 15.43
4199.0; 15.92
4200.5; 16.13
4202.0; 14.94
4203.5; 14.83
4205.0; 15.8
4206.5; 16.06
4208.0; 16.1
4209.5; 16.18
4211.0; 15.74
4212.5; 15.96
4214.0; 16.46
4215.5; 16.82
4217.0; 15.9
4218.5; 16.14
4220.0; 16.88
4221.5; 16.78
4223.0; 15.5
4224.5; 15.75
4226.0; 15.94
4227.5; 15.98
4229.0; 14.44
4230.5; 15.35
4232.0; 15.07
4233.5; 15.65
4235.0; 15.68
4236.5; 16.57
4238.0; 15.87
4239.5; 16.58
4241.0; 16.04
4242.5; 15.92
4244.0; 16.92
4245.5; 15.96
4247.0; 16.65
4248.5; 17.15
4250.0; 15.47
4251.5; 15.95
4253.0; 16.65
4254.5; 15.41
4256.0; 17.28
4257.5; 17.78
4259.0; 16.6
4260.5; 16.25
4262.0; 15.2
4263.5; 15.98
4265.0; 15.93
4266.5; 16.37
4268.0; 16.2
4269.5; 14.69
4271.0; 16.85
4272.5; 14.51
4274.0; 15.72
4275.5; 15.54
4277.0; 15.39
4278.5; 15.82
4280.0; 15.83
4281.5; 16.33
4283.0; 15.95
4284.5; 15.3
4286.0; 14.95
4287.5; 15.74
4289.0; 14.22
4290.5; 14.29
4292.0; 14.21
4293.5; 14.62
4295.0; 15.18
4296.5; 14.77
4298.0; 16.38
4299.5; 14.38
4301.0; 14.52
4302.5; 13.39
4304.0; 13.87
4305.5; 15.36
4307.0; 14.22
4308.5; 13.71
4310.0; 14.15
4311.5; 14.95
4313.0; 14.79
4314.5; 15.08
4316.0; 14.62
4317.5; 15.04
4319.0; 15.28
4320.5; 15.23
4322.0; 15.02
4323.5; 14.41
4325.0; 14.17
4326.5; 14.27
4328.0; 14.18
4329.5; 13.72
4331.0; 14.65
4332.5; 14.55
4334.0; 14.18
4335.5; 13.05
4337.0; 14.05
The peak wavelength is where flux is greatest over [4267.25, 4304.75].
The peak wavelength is 4271.0 angstrom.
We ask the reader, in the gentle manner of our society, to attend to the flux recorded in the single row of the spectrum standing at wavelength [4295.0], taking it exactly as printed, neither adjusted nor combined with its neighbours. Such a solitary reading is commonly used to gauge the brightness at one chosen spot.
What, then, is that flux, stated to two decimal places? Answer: 15.18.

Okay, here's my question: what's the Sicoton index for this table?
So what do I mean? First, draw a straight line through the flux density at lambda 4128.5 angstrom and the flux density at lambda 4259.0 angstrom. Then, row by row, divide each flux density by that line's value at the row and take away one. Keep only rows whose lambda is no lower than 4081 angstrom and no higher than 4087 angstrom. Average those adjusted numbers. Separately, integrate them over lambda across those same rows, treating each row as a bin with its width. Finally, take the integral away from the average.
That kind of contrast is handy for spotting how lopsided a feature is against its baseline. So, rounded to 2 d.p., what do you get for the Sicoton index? 0.03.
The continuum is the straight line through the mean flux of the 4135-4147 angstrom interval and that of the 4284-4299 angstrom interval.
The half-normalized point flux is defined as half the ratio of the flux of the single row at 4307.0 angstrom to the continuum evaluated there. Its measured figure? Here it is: 0.478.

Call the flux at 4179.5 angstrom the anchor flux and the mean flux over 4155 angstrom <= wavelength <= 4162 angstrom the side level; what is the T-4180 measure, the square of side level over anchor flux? 1.23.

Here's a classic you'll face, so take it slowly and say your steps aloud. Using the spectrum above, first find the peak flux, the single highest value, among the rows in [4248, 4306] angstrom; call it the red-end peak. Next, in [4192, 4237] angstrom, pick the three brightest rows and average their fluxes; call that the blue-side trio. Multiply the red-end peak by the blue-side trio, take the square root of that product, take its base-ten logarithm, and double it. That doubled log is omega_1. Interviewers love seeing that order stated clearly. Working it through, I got 2.478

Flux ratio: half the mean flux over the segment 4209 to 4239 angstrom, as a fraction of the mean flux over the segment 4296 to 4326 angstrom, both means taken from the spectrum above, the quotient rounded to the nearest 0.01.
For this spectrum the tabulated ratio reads 0.54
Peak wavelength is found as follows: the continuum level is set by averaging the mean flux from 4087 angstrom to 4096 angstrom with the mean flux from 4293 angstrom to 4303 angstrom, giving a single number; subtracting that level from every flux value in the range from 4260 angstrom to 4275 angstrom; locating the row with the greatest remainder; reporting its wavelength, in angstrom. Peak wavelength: 4271.0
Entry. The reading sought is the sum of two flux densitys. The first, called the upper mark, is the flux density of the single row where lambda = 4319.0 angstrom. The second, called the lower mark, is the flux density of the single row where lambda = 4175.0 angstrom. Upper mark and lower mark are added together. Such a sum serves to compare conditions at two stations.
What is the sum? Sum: 29.7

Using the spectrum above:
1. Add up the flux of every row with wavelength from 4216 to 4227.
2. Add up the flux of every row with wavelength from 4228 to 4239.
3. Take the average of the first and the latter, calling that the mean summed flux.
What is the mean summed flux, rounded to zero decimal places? 111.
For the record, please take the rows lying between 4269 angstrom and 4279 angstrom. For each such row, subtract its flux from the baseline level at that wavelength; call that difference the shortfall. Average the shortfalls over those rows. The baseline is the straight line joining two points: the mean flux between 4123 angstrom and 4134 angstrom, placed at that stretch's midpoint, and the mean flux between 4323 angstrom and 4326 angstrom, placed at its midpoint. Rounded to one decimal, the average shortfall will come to -1.0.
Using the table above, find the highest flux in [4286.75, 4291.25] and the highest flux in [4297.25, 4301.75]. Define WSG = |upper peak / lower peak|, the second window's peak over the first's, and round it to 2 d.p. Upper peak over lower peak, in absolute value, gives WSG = 1.04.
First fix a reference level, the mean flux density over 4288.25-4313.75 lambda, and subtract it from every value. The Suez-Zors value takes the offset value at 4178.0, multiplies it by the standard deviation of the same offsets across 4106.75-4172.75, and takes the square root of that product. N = 0.67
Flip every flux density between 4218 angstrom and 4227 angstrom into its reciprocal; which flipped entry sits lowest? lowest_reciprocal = 0.0592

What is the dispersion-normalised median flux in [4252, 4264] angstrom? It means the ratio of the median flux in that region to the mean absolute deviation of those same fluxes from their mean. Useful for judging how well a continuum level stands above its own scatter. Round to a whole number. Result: 24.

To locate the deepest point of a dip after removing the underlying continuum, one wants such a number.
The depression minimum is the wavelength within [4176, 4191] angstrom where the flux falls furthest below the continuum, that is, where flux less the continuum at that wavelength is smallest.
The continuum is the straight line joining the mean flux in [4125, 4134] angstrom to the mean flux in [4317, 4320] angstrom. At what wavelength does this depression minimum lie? 4179.5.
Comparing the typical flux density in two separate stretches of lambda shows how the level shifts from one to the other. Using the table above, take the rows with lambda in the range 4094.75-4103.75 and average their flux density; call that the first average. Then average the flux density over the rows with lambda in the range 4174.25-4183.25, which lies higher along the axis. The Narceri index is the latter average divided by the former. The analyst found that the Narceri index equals 1.25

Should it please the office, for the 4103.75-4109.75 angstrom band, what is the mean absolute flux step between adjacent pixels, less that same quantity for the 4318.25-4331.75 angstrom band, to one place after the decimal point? 0.4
